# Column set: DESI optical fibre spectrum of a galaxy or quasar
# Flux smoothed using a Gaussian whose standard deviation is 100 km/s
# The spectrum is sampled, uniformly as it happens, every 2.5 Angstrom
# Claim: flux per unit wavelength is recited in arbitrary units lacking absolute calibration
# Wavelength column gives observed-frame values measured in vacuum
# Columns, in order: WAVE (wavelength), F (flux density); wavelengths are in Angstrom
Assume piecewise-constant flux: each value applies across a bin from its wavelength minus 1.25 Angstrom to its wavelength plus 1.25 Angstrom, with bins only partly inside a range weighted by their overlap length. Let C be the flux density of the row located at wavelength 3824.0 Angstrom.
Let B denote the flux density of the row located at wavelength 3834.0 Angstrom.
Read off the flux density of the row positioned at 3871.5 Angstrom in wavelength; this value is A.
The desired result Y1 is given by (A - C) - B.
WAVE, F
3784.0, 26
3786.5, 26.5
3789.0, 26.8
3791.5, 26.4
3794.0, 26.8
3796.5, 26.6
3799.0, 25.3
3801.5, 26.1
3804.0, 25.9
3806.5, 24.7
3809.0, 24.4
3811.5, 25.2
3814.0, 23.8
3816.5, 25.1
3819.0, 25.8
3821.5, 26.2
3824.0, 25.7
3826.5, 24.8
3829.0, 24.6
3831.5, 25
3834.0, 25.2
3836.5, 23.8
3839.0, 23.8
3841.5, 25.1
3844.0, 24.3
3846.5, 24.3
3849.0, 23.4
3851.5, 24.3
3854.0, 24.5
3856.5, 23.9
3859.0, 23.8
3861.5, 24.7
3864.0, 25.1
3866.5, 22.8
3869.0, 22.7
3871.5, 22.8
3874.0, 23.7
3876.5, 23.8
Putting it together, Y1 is -28.1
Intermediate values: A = 22.8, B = 25.2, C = 25.7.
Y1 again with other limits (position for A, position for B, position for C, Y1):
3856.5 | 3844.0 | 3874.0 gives -24.1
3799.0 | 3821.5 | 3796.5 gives -27.5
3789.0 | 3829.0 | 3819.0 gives -23.6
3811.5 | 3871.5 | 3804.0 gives -23.5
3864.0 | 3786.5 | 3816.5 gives -26.5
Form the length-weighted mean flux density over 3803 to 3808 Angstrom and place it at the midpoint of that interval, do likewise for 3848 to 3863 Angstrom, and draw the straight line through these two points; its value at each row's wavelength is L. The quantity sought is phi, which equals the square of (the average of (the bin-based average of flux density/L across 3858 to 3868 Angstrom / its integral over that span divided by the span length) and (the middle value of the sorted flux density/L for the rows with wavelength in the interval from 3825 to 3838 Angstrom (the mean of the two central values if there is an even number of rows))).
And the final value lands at 1.01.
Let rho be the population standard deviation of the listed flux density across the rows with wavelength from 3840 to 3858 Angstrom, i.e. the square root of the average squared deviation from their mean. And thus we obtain 0.48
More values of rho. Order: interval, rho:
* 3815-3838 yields 0.67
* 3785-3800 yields 0.51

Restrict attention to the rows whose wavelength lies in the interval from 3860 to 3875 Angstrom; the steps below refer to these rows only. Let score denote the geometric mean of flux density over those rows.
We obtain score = 23.6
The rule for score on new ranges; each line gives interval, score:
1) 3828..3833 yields 24.8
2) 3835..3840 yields 23.8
